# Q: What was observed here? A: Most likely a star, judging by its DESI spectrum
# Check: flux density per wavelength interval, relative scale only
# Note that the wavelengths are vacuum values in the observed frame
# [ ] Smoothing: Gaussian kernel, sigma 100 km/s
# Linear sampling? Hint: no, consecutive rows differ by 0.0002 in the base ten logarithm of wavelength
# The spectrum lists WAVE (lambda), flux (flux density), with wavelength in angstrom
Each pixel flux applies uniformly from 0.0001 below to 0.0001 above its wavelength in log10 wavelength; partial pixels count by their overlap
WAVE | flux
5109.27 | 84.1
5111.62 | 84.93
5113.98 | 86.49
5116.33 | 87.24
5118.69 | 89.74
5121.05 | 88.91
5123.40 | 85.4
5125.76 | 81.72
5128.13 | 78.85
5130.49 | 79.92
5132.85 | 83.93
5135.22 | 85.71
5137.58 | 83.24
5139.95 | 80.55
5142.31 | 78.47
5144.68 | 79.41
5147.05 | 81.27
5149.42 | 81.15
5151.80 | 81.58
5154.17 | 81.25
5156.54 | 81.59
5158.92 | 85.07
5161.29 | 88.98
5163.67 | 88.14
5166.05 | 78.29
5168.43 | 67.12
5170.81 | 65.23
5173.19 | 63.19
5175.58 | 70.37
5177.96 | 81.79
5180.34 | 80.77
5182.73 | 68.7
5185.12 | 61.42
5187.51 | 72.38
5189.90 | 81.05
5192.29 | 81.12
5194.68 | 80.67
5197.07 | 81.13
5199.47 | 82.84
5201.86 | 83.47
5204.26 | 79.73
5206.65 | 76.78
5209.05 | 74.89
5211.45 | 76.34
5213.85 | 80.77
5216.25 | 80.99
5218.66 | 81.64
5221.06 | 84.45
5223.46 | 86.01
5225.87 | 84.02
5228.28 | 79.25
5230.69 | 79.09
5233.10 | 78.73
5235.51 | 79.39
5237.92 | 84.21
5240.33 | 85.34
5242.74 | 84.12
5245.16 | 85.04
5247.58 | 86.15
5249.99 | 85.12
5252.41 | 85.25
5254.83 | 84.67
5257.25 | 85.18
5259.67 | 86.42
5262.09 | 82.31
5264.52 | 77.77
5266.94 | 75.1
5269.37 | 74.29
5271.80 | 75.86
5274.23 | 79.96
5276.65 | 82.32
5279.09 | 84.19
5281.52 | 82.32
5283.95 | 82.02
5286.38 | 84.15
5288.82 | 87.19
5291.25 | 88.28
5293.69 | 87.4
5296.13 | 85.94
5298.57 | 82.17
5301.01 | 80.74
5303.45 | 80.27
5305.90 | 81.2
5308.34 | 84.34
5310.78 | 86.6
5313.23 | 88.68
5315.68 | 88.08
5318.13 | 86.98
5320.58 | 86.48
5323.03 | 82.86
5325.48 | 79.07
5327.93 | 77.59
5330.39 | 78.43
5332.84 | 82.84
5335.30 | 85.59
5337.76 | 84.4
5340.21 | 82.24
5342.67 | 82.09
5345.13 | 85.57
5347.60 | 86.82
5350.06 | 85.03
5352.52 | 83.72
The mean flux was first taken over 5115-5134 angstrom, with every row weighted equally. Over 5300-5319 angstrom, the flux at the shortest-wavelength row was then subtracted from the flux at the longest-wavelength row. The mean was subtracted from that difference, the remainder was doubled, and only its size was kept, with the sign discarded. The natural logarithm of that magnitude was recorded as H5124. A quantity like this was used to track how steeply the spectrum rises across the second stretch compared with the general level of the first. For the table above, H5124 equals 5.05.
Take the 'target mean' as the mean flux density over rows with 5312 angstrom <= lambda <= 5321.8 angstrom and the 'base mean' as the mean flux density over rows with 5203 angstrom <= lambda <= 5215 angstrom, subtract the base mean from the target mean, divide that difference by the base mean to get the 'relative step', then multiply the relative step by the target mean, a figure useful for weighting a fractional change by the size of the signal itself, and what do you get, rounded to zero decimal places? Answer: 11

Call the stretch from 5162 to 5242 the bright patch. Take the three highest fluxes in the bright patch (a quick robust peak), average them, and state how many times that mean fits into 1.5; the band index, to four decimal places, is 0.0173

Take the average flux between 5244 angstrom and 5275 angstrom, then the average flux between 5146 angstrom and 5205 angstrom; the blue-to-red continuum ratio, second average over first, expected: 0.95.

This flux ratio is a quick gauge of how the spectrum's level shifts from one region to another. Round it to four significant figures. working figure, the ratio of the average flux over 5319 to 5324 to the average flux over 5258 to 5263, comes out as 1.004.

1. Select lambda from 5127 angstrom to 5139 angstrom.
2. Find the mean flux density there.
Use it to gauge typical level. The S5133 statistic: 82.3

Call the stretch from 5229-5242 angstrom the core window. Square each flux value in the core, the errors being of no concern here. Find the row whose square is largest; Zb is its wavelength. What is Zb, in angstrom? 5240.33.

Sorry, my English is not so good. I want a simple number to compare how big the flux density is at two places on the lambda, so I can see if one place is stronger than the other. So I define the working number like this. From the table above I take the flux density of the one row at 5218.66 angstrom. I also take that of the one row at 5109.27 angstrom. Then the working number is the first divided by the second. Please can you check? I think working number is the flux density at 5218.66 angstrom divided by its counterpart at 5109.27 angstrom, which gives 0.97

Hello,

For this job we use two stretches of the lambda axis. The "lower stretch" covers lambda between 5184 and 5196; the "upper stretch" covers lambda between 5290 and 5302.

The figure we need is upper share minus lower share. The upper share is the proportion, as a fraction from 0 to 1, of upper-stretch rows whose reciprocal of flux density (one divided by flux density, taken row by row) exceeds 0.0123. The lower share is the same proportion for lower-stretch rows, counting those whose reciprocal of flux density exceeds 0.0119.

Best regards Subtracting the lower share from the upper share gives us -0.8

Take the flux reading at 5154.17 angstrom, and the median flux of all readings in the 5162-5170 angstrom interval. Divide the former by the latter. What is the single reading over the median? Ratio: 1.04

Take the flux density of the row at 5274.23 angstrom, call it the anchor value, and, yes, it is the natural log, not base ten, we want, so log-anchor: 4.38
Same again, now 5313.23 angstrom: 4.49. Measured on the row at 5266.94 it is 4.32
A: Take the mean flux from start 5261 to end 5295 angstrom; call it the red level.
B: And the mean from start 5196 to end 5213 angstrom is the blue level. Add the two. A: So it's 161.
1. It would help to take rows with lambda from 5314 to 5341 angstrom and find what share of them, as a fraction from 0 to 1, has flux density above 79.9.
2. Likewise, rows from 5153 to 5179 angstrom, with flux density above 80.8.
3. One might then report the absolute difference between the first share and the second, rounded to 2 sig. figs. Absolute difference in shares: 0.18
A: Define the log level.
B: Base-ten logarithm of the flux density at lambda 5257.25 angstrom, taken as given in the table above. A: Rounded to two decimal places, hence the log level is 1.93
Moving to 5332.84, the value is 1.92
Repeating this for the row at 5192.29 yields 1.91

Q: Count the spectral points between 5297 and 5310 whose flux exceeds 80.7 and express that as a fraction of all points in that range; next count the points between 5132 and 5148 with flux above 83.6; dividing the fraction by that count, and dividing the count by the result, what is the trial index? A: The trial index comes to 5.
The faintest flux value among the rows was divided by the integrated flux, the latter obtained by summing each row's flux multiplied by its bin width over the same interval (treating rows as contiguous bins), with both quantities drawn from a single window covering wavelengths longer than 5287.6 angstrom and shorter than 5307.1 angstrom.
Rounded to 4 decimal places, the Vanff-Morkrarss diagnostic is 0.0489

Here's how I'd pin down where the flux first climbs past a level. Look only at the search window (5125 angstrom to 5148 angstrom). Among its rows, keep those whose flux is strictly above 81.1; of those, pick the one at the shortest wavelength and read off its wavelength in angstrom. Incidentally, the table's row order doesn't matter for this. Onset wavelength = 5125.76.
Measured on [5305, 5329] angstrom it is 5305.90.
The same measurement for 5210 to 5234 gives 5218.66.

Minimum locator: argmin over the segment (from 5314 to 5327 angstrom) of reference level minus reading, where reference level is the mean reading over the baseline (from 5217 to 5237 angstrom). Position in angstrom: 5315.68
